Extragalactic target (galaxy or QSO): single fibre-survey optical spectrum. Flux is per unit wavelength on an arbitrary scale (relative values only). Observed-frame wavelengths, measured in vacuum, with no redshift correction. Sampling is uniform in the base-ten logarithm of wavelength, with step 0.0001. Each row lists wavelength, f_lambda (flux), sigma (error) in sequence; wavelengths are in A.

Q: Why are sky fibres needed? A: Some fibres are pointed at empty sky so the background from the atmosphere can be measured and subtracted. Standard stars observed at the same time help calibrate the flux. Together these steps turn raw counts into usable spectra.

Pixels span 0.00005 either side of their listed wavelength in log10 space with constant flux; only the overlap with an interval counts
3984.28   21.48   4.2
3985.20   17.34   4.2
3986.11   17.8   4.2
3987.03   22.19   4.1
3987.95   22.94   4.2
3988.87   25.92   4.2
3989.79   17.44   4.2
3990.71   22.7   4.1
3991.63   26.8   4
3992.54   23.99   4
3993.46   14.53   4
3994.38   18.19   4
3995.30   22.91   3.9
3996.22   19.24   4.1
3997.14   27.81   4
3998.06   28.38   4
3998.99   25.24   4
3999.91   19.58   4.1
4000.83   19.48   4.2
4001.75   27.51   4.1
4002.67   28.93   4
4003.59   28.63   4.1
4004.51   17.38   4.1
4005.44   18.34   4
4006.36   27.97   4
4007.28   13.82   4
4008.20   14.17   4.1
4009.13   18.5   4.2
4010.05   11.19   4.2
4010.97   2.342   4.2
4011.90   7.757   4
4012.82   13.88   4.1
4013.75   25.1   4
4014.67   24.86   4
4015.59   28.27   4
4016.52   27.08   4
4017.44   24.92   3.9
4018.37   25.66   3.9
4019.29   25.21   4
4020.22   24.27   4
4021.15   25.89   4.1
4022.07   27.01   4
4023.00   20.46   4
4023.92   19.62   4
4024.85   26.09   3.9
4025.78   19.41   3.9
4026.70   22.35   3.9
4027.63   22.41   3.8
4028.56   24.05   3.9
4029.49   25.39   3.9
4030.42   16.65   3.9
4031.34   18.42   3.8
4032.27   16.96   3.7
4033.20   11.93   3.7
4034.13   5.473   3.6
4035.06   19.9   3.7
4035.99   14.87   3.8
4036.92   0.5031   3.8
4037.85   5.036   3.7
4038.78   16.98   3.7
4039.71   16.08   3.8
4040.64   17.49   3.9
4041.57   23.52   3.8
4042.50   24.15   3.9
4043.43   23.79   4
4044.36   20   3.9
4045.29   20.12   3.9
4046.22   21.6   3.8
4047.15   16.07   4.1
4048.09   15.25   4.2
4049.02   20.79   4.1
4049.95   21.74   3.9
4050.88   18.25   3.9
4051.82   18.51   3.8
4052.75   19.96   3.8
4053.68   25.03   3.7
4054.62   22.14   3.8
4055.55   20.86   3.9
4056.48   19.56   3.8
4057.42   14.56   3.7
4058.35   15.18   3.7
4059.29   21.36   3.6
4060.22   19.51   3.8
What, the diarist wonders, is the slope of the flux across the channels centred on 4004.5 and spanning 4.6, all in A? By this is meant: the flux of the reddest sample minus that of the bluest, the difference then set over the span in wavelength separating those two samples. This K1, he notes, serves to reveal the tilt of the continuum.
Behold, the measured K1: 0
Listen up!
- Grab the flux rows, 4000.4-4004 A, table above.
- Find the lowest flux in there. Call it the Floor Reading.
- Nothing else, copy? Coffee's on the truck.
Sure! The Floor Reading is 19.48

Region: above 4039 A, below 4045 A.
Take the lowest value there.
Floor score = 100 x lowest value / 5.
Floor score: 322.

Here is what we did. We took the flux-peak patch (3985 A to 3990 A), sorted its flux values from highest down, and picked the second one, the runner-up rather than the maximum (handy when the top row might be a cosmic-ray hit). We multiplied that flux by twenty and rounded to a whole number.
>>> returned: 459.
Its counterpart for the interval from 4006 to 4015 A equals 502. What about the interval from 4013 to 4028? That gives 542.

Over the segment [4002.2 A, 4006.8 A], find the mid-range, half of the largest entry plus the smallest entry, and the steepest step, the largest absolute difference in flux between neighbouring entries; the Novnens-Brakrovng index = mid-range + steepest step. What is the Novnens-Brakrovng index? 34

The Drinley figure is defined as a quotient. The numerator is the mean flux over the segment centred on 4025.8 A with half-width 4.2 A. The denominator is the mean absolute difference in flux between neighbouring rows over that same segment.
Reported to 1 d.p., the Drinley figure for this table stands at 6.9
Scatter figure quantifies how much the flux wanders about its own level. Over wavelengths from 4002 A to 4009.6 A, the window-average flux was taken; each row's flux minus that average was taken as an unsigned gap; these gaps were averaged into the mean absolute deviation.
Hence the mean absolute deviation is 6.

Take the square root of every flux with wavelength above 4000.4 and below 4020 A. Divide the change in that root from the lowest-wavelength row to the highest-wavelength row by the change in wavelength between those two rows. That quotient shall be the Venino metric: 0.033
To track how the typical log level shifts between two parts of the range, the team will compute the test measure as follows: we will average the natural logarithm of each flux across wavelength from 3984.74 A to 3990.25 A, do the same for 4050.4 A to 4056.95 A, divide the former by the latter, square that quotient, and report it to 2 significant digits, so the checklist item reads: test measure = 0.99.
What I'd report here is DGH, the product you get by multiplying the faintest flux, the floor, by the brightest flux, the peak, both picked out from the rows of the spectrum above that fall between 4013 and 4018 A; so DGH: 703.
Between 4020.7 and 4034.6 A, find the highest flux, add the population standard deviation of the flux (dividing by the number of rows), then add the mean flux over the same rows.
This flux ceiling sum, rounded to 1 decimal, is 52.8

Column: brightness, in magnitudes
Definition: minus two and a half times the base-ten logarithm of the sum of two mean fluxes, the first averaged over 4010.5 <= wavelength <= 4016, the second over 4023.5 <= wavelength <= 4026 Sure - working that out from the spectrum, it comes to -3.97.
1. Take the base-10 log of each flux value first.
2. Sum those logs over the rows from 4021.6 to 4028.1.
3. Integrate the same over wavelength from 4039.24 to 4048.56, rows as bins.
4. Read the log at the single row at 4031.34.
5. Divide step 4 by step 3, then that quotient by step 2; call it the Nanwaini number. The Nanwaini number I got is 0.011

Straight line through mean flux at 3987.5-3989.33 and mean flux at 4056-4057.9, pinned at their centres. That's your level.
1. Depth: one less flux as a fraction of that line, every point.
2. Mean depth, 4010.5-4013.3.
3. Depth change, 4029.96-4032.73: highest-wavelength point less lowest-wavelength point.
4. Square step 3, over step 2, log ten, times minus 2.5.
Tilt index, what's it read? 7.6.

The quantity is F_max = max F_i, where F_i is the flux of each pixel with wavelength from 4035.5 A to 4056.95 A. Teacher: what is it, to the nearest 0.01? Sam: 25.03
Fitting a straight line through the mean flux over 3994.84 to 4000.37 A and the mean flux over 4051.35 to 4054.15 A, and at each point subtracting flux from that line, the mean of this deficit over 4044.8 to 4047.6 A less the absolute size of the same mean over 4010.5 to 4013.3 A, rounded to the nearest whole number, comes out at -13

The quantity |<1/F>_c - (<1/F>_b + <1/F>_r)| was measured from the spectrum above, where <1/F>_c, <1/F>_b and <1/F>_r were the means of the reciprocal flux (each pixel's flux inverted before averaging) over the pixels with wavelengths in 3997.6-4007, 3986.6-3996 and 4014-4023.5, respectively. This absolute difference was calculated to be 0.044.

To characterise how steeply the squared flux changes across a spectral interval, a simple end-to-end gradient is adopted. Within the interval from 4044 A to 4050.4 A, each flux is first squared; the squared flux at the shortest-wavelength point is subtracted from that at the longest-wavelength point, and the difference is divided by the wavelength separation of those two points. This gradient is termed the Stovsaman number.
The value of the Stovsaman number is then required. 13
